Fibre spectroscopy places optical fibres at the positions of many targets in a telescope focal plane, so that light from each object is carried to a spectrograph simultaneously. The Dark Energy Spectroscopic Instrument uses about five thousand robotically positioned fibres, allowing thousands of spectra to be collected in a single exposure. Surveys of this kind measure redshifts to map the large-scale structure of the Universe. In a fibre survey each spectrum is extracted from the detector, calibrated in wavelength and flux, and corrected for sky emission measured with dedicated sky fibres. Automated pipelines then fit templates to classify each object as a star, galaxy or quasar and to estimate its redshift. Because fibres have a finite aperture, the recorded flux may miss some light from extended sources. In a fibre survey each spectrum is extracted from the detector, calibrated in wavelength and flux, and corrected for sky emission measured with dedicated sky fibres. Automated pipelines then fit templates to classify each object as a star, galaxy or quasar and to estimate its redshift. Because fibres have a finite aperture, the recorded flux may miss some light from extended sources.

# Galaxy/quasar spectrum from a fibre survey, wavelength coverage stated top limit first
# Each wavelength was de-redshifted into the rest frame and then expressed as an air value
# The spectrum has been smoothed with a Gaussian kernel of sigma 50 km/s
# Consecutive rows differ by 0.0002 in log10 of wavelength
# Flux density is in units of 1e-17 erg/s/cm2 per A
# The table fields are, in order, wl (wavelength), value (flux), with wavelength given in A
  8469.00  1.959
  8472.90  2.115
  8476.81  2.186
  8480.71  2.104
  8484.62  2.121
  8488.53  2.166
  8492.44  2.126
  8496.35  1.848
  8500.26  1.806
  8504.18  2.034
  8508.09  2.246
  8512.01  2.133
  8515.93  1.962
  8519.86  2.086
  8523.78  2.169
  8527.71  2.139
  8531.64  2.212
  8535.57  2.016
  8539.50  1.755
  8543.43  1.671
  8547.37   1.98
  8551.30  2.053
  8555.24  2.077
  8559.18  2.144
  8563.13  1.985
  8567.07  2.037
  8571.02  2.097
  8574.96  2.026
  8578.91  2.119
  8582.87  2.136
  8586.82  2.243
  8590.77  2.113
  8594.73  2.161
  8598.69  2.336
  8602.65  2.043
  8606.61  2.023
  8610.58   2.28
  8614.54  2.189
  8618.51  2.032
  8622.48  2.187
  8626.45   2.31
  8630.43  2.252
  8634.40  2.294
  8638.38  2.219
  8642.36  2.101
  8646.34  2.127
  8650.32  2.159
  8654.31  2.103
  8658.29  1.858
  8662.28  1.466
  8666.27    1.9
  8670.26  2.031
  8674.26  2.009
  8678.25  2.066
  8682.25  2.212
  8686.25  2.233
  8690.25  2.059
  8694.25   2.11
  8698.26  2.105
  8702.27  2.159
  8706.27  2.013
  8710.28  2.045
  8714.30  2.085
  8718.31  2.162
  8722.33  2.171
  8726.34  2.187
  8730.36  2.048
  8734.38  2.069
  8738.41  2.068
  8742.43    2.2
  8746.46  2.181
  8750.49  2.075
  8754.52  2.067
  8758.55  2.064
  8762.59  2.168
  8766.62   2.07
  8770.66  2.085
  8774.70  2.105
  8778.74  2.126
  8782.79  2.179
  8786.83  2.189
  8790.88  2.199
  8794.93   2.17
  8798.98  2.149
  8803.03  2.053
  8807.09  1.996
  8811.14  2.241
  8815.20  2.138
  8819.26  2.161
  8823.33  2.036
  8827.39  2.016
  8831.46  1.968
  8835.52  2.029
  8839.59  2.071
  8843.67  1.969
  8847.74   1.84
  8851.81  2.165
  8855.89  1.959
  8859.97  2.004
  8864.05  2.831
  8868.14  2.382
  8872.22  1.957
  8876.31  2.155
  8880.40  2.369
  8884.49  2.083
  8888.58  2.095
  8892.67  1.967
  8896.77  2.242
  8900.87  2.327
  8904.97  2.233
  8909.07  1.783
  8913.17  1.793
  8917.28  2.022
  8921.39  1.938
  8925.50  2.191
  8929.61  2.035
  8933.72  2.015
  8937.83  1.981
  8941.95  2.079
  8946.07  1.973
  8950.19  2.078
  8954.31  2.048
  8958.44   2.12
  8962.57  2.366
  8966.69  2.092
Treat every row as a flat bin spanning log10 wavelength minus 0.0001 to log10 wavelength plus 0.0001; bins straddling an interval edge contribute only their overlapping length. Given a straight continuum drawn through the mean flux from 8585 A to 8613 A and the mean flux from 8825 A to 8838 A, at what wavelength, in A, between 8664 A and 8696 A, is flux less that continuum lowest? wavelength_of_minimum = 8666.27 A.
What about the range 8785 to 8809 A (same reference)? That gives 8807.09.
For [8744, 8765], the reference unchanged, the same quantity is 8758.55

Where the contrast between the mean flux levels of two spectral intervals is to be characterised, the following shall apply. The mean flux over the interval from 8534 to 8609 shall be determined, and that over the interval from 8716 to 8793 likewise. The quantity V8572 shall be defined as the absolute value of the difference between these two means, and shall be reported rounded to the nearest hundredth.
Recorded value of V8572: 0.07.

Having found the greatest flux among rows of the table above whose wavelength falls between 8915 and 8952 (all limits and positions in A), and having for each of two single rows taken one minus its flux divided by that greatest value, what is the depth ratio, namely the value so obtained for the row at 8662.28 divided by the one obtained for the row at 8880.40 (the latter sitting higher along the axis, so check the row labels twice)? -4.1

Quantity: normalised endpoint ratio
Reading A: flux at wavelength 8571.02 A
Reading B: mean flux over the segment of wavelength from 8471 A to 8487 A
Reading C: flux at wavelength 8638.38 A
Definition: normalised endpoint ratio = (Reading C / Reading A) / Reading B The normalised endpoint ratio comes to 0.496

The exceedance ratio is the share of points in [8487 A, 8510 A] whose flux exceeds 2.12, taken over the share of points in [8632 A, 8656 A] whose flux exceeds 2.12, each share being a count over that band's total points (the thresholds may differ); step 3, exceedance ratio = 0.75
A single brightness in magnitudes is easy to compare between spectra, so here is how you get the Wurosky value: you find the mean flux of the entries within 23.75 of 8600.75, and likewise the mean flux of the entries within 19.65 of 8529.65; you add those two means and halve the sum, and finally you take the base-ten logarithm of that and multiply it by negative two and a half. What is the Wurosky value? -0.80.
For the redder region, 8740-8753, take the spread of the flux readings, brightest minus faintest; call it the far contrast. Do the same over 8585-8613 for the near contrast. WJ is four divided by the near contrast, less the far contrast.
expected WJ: 13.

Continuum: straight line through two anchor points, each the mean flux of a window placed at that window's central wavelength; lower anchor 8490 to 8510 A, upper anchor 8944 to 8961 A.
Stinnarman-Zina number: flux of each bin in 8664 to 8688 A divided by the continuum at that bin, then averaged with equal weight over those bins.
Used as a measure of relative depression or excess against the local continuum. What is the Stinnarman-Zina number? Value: 1.02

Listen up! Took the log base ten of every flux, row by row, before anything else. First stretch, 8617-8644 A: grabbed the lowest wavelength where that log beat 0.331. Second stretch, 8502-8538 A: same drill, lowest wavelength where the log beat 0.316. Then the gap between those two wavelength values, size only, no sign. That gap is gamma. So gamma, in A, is 114.4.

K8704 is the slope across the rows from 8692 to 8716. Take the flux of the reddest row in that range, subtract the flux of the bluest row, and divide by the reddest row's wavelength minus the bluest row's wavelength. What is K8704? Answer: -0.0012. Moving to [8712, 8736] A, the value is -0.0008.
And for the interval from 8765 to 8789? 0.0059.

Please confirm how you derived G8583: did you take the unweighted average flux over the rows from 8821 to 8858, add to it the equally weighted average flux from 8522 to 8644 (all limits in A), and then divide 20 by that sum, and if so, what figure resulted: 4.86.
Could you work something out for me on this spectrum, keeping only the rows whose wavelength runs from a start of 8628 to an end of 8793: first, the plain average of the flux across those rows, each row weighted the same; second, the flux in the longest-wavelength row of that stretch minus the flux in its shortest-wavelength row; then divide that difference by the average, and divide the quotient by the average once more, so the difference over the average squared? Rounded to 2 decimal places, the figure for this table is -0.01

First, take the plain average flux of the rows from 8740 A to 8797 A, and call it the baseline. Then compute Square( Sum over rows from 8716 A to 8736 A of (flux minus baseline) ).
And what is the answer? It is 0.00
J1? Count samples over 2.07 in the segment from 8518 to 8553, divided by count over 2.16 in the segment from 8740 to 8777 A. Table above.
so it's 1.3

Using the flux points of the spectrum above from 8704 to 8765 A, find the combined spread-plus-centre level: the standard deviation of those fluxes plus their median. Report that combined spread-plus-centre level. 2.14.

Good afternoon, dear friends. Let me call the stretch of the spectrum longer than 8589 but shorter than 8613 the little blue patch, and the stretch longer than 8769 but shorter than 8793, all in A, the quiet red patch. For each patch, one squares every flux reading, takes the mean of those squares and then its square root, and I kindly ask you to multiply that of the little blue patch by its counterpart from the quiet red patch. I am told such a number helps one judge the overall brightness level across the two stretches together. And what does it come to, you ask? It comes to 4.64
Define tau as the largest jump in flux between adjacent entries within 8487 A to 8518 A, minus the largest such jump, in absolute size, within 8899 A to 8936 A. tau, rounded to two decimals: -0.17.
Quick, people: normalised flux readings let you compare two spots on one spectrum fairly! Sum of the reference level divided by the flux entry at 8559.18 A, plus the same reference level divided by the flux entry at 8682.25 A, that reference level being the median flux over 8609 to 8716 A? 1.93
